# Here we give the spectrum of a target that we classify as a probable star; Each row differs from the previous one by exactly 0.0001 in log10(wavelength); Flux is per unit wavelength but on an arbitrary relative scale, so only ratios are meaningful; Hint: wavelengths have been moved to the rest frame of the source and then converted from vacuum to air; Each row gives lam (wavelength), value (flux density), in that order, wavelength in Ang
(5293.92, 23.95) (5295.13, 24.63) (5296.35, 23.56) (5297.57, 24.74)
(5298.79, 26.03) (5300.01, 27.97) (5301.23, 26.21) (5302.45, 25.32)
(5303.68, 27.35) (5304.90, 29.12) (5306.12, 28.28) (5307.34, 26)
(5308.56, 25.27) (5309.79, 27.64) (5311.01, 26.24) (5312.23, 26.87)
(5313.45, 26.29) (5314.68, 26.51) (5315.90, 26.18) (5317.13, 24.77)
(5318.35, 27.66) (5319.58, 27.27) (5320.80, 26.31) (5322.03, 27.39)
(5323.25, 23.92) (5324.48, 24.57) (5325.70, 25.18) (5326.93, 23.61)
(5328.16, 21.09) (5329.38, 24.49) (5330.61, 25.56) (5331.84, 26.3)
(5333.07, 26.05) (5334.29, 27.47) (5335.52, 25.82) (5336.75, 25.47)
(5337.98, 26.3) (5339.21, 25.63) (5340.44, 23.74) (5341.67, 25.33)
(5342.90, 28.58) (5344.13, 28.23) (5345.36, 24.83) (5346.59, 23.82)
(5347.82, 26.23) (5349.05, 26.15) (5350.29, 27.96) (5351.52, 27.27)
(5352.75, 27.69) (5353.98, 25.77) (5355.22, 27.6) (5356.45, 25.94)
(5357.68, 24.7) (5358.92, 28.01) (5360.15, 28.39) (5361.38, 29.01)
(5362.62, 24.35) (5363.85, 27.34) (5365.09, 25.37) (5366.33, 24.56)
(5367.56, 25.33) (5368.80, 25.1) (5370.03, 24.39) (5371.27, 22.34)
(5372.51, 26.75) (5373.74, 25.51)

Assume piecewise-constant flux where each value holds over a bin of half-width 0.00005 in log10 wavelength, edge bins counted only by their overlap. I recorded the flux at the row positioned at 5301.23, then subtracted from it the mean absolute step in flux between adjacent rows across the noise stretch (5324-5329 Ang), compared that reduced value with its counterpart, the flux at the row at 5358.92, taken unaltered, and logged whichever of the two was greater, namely 28.0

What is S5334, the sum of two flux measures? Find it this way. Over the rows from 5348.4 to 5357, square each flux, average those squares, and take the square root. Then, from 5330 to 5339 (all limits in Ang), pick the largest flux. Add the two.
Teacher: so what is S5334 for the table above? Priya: 54.4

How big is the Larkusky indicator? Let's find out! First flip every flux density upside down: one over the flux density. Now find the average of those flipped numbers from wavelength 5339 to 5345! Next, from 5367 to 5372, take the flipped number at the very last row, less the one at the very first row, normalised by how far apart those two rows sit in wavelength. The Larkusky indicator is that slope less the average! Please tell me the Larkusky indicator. -0.0368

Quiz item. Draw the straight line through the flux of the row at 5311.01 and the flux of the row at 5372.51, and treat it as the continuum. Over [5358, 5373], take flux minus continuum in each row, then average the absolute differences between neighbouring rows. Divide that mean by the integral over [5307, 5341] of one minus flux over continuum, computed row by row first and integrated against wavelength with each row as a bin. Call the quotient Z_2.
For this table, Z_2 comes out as 2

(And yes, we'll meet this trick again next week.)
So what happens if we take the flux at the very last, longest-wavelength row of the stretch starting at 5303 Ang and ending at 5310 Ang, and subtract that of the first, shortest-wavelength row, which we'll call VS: 0.3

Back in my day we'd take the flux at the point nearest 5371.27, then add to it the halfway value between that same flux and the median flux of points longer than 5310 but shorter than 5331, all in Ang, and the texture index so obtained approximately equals 46.6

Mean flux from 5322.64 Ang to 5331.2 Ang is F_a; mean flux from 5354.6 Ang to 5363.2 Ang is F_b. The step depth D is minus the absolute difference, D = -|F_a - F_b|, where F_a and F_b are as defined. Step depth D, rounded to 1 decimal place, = -2.8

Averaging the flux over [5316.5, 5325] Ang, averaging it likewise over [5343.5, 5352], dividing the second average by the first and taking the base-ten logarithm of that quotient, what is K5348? 0.006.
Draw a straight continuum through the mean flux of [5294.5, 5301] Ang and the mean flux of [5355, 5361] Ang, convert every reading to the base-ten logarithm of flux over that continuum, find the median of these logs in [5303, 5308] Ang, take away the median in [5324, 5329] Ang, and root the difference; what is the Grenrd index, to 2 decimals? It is 0.27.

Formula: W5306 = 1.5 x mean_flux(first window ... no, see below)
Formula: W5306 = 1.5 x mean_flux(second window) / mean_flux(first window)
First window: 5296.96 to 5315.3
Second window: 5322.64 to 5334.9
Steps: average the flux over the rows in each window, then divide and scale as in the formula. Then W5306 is 1.40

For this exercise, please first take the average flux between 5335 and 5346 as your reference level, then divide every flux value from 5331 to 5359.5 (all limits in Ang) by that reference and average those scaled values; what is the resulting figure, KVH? 1.01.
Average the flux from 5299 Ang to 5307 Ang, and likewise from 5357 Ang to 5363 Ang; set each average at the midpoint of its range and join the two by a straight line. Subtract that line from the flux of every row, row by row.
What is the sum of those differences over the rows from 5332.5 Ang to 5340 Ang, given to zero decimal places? -6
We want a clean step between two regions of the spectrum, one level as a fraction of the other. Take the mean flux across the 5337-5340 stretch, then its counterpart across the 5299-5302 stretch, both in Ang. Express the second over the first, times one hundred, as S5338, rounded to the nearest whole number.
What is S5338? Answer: 104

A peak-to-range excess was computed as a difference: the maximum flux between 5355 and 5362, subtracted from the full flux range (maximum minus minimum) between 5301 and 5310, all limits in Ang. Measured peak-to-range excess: -25.2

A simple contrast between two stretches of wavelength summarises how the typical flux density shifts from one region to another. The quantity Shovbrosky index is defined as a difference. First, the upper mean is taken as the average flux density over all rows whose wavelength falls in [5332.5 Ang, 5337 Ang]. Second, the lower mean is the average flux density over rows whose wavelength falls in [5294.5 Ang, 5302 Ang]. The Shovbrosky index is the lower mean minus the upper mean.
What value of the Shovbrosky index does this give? -0.7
